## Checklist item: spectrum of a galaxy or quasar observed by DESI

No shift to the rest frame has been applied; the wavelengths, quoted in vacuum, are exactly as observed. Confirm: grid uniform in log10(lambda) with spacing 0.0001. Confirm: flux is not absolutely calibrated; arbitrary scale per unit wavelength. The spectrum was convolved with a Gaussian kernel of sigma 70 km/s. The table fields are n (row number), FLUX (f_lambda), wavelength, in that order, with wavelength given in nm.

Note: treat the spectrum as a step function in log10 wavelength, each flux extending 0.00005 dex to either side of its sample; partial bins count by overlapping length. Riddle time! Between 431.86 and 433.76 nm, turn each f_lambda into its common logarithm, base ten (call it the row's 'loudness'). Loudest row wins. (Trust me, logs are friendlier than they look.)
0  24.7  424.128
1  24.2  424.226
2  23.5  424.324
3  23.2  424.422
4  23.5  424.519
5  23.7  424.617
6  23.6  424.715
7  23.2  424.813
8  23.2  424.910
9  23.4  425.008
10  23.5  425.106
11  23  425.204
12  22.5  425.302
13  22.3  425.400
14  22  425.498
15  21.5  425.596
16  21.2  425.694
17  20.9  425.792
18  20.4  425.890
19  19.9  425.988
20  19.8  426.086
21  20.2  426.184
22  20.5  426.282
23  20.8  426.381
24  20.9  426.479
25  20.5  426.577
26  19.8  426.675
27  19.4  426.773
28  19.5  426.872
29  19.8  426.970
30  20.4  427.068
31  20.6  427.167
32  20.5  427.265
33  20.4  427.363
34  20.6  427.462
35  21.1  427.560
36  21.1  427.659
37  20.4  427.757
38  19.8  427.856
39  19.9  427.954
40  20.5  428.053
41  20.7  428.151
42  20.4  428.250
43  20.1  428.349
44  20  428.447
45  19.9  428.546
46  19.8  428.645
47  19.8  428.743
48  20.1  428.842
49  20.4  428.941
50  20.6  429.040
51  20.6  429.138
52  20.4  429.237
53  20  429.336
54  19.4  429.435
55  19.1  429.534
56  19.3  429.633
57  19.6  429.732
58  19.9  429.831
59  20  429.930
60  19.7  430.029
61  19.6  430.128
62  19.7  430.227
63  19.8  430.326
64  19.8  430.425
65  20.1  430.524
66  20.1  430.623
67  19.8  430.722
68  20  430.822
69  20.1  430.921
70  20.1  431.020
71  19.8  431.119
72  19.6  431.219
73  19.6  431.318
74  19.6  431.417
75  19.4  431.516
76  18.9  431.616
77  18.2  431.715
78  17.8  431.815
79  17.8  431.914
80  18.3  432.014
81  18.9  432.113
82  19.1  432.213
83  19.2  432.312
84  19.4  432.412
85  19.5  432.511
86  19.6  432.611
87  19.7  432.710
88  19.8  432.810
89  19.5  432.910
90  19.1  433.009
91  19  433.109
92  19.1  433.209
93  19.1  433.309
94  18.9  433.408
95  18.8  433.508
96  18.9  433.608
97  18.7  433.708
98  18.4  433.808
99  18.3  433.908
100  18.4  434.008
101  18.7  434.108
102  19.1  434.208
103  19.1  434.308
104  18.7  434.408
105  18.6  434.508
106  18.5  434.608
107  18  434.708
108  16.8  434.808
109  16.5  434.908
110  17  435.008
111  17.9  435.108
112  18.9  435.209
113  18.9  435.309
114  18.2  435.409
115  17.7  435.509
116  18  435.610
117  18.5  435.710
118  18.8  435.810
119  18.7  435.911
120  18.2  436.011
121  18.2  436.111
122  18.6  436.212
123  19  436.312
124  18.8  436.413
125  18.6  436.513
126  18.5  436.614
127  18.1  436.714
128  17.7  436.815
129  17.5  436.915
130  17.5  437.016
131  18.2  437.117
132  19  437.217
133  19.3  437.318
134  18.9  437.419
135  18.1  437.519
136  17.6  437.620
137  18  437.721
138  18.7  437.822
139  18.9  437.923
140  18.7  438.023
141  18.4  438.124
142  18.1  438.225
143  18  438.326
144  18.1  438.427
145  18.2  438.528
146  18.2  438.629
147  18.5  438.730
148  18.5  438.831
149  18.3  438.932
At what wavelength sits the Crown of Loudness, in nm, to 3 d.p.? 432.810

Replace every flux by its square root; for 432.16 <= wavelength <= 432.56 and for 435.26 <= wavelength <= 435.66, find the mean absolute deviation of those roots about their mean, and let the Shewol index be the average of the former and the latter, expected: 0.029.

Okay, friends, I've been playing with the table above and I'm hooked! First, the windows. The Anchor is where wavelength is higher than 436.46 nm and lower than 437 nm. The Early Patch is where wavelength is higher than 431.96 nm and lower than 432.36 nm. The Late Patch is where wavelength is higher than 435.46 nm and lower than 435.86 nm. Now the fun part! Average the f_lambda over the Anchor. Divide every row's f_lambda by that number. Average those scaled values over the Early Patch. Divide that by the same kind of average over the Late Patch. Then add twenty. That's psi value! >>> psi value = 21.03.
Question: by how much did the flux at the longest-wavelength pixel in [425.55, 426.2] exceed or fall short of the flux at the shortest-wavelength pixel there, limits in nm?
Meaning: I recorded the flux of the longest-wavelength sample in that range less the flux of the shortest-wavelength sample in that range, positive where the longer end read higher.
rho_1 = -1.3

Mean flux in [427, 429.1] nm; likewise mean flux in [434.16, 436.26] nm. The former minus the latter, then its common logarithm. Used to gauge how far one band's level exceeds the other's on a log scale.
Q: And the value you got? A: 0.32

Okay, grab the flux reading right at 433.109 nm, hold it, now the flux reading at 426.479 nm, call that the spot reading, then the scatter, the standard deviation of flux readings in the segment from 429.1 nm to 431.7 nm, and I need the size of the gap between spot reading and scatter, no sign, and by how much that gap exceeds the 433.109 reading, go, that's 1.5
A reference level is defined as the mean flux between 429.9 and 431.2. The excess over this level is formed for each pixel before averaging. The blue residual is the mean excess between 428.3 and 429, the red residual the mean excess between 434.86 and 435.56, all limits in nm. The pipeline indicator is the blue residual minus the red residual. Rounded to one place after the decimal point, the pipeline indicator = 2.1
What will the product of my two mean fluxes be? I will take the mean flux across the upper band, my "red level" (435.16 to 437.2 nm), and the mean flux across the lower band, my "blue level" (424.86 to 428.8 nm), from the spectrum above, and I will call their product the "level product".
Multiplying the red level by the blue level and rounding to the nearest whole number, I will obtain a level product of 381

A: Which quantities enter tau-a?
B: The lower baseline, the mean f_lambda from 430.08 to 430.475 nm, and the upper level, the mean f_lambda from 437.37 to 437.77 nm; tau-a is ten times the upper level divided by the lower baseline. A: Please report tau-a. 9.2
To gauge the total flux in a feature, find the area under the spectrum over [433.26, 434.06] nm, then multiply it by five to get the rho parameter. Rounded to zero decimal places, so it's 75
